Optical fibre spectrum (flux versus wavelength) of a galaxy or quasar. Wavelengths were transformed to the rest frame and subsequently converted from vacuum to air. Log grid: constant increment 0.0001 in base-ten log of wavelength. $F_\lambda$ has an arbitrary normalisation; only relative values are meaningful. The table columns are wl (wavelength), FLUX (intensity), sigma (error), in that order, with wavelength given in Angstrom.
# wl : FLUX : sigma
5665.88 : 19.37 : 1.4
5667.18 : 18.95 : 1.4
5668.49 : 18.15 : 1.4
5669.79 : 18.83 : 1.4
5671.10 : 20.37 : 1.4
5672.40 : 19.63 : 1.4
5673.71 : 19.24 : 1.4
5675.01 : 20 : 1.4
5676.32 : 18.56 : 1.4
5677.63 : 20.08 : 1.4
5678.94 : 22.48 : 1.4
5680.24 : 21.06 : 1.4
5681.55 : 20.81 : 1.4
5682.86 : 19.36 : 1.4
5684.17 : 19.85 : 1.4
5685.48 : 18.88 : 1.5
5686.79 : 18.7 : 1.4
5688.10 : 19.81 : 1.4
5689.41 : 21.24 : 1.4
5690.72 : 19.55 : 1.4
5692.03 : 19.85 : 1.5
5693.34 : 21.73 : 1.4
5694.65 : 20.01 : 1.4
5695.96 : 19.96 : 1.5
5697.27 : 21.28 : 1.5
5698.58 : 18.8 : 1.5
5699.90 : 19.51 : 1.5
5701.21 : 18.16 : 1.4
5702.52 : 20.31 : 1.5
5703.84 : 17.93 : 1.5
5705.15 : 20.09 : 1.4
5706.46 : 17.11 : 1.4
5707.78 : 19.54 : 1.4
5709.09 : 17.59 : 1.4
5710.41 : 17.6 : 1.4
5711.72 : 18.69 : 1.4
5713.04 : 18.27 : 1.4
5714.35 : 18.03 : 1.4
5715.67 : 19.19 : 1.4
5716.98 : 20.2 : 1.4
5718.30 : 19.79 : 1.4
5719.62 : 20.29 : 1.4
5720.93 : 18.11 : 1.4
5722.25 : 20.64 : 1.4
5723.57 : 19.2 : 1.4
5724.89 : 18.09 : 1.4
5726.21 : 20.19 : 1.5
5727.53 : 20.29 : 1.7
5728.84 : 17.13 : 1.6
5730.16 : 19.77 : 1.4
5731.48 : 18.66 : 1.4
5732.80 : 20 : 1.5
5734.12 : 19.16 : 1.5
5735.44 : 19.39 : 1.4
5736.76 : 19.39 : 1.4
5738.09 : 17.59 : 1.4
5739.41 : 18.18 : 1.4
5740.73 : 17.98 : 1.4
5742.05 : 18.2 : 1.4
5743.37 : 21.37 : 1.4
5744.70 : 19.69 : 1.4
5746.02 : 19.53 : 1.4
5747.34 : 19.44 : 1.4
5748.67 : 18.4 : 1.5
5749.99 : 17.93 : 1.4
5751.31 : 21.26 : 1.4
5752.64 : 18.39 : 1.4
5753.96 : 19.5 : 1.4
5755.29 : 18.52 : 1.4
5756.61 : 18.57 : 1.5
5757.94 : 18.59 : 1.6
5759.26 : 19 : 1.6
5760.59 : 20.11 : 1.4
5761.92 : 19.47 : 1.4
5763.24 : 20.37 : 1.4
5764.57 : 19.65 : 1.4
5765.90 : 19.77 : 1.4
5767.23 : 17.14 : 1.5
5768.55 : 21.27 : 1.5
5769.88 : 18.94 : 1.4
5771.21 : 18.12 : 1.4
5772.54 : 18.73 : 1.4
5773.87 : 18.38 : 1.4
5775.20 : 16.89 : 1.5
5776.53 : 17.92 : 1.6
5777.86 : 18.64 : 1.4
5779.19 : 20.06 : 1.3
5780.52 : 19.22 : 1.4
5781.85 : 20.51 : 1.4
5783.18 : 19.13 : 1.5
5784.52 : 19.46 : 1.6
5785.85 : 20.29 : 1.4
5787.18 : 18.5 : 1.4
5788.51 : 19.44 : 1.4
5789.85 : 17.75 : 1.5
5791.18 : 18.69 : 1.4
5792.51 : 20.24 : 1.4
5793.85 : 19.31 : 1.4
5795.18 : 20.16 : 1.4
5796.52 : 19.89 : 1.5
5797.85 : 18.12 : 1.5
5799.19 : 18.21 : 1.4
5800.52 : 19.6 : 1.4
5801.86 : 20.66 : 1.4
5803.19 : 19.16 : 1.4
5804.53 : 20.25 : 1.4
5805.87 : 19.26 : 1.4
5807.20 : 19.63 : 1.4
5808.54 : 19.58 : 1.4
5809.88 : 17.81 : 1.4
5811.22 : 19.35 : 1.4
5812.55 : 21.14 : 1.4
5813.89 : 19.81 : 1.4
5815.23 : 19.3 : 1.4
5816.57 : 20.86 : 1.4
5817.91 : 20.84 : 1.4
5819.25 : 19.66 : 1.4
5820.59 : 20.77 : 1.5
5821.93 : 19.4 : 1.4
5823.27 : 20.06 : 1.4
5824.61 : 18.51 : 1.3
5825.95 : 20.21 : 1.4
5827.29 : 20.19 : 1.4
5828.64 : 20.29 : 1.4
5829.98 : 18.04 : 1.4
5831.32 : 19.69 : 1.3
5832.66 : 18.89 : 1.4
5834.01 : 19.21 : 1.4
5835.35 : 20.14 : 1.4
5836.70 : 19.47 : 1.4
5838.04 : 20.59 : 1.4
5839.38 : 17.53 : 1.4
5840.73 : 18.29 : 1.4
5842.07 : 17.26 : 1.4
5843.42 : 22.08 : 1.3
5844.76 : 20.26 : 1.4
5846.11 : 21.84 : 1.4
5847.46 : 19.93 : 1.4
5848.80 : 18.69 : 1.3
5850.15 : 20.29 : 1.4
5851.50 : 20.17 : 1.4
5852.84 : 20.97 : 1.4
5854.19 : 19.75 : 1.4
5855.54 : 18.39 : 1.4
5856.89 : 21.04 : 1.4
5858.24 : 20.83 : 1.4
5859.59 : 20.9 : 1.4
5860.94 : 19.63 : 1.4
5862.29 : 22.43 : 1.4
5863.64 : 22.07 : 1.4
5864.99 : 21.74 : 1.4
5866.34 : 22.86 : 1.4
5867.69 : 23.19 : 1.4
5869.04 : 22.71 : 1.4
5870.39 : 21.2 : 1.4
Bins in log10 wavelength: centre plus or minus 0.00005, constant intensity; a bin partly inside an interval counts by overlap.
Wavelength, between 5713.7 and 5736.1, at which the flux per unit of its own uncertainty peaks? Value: 5722.25 Angstrom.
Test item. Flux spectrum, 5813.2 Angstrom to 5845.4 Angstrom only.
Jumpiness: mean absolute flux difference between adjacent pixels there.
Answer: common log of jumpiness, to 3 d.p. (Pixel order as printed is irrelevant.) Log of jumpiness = 0.101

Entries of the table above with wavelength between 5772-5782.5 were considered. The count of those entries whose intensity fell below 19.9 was 6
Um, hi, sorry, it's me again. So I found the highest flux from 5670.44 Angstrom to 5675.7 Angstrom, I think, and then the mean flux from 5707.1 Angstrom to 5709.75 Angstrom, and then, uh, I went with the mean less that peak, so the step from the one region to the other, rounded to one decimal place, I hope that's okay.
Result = -1.8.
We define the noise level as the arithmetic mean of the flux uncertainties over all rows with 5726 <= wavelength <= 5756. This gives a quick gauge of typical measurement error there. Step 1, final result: 1.44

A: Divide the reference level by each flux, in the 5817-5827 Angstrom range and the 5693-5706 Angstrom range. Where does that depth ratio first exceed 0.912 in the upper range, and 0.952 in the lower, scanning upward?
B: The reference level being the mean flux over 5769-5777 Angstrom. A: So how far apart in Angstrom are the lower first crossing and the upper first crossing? 120.7 Angstrom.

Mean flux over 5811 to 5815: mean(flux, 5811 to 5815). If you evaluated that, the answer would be 20.1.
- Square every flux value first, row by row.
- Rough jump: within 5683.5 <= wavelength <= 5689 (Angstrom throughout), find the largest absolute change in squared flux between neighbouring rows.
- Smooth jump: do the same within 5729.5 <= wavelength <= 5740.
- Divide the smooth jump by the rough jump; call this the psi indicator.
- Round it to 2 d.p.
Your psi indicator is 1.56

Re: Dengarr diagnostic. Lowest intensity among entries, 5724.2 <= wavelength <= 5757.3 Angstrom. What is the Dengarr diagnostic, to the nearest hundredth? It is 17.13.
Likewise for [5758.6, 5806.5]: 16.89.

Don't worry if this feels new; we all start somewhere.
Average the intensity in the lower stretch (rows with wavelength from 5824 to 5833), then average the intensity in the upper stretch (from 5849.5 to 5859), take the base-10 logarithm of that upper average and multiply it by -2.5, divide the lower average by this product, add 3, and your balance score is -2.95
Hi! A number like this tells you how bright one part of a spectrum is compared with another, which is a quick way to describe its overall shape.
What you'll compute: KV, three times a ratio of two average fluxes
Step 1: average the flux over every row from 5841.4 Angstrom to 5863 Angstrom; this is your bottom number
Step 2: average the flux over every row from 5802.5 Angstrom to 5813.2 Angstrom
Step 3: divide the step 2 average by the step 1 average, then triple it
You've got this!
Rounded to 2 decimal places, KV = 2.89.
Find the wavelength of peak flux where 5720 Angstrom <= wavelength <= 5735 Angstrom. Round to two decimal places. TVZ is 5722.25 Angstrom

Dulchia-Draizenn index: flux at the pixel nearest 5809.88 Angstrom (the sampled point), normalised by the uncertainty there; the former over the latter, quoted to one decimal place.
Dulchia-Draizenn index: 12.7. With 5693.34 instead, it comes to 15.5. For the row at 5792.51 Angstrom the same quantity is 14.5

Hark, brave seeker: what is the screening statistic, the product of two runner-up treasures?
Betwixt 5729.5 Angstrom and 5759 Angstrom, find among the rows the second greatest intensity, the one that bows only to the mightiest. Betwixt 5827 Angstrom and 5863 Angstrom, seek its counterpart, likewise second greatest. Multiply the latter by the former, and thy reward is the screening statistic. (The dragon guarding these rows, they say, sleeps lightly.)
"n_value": 469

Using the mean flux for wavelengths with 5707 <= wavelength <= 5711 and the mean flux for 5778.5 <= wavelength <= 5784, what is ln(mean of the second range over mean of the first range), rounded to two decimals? 0.08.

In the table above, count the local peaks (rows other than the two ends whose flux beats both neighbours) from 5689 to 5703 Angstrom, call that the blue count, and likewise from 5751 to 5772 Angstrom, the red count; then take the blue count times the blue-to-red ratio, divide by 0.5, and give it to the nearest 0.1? 3.6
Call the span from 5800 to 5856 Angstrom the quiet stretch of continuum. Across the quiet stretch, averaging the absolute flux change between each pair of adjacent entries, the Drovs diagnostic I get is 1.23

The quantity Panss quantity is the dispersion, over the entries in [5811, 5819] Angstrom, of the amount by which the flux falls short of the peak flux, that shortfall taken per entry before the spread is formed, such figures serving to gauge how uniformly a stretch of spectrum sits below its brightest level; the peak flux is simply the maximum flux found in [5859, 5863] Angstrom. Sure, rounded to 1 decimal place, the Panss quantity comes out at 0.8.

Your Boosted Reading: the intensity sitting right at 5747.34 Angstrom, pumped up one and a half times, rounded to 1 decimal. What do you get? 29.2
